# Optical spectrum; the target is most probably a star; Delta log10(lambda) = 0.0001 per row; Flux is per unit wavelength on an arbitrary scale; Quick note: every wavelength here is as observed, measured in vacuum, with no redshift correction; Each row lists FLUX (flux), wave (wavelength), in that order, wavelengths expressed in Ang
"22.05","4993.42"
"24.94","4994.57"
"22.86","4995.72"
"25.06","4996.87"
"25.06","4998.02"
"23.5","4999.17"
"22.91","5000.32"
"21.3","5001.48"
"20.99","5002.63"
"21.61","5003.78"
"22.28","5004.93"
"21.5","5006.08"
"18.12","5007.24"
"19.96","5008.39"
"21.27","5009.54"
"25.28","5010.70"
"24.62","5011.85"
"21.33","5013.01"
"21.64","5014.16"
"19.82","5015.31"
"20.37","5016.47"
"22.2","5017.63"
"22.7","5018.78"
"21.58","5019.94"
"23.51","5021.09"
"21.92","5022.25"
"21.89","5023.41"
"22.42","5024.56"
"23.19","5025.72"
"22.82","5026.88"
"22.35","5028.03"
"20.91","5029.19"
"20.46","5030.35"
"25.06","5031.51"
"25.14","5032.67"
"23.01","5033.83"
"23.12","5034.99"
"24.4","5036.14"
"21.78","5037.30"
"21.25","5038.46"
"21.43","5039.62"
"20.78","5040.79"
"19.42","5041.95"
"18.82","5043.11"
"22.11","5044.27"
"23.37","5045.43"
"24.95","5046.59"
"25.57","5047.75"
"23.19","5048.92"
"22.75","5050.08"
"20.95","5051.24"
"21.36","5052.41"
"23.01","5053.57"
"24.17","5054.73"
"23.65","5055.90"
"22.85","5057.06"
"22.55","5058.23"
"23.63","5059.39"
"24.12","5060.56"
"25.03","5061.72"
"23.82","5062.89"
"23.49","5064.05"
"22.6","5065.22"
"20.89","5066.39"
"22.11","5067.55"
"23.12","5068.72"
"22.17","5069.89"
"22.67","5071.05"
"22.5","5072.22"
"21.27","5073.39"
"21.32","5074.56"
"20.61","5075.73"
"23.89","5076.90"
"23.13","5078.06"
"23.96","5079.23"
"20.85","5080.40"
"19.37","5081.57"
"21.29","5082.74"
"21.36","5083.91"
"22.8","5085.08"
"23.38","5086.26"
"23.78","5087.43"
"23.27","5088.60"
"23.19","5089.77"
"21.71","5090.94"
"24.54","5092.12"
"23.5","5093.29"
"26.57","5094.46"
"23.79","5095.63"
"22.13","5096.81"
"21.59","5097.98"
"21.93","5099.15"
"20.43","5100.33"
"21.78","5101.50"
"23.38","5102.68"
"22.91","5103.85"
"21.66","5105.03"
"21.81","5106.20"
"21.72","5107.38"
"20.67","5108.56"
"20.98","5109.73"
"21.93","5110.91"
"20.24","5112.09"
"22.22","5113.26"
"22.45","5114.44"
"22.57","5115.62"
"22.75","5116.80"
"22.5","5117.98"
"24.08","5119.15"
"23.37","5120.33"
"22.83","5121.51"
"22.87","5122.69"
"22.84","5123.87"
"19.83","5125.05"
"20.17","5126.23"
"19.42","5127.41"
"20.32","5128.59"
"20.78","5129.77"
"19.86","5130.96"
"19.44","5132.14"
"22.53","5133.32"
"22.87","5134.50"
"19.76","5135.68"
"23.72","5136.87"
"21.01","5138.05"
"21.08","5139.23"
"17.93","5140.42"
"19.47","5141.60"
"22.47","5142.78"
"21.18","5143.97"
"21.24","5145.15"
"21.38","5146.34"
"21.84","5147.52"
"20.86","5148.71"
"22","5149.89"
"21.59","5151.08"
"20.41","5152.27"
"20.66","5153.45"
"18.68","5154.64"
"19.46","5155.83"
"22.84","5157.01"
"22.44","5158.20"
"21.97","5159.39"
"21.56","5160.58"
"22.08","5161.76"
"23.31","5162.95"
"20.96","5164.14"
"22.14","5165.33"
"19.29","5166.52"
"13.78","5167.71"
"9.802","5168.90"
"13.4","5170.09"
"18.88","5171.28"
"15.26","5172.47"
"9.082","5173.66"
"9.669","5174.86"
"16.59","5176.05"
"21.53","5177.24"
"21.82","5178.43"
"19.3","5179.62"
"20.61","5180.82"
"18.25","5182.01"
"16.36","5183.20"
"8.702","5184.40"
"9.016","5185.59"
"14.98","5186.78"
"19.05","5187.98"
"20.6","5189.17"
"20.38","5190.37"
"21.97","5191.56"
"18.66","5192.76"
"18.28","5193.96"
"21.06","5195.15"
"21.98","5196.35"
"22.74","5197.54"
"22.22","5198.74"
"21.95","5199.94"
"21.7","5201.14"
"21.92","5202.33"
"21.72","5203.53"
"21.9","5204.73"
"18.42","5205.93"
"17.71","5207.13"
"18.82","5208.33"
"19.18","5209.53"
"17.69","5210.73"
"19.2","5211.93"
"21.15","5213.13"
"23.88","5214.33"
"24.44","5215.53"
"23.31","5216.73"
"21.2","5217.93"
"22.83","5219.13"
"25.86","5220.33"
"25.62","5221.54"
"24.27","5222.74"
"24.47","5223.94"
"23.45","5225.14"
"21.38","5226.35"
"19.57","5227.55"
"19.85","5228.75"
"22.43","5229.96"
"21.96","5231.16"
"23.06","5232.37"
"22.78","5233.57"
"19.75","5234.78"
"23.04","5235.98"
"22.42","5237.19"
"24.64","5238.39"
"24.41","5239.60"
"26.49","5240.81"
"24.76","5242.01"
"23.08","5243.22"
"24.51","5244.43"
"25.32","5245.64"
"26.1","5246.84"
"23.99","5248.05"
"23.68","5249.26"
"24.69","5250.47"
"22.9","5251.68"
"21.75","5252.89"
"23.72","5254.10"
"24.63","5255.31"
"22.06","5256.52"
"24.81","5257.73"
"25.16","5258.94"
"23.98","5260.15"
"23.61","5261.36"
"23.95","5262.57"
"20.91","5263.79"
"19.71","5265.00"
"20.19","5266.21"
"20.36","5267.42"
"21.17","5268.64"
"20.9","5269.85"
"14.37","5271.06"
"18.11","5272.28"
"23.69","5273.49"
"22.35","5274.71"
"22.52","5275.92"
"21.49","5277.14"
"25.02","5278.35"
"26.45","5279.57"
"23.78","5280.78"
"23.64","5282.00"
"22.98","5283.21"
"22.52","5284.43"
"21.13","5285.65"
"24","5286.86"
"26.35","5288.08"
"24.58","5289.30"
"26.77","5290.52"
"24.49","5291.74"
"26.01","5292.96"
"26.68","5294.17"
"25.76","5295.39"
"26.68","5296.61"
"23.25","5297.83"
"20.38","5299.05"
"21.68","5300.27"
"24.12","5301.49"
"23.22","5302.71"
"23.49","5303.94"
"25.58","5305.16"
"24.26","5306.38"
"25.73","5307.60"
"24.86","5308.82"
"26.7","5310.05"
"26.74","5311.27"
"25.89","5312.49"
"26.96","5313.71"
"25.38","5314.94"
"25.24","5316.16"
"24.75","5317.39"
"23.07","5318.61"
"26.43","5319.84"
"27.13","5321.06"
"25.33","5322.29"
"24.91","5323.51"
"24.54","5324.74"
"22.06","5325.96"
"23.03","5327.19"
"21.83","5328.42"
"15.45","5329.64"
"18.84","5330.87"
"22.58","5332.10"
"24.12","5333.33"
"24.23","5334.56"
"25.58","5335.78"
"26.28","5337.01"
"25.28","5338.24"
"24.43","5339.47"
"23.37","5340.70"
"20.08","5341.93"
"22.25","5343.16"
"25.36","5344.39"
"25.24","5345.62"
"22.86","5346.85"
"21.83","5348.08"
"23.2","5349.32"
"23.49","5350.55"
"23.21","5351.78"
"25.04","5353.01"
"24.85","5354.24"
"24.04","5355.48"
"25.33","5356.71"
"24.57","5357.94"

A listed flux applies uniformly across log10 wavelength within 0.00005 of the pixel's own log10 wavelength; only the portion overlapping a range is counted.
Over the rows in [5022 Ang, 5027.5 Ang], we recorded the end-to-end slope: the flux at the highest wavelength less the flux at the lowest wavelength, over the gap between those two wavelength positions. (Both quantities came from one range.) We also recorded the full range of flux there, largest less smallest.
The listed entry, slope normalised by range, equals 0.15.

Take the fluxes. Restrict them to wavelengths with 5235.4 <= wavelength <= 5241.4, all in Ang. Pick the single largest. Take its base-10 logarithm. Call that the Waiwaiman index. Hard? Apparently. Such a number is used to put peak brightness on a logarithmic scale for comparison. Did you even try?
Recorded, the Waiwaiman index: 1.42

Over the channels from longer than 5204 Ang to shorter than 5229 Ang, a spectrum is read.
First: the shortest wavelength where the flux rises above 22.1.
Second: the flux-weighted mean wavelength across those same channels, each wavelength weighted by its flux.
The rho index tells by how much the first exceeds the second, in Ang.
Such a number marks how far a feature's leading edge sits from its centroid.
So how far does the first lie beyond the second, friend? -2.8 Ang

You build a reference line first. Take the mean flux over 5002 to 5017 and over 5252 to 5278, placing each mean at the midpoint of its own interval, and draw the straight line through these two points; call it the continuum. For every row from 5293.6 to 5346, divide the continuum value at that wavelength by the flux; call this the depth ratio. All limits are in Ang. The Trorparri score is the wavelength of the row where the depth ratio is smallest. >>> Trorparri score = 5321.06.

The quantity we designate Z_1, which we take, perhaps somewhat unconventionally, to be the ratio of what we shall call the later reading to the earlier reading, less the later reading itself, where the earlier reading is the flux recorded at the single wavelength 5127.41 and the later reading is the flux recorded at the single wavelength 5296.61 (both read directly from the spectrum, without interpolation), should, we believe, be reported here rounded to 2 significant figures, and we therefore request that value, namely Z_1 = -25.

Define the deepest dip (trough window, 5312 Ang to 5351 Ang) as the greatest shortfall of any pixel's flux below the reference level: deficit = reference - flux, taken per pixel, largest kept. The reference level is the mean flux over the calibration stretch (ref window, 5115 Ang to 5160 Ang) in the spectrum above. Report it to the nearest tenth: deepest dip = 5.9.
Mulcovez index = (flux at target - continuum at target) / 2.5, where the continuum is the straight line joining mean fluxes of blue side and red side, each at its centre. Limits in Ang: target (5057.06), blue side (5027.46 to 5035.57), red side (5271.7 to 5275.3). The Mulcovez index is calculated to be 0.1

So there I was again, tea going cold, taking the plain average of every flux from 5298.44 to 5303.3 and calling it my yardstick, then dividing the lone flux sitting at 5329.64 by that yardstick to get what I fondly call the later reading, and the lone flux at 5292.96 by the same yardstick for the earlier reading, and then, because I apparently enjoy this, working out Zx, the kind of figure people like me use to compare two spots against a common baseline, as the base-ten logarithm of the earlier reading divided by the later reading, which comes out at 0.23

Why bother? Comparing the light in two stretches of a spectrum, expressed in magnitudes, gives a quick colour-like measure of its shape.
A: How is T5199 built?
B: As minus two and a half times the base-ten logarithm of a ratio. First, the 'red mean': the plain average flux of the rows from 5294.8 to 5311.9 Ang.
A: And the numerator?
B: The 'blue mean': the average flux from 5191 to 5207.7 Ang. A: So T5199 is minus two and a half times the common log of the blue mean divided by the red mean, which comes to 0.17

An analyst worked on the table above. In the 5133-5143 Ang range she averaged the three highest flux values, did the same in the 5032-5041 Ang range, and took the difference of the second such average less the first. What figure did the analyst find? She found 1.2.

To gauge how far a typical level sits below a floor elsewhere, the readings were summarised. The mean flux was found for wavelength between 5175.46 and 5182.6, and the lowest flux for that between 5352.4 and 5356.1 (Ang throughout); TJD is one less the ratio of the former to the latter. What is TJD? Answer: 0.18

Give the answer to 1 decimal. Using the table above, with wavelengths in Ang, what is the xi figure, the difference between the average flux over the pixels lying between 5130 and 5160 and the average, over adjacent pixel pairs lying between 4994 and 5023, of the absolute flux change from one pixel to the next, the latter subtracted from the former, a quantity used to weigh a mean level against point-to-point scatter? 19.6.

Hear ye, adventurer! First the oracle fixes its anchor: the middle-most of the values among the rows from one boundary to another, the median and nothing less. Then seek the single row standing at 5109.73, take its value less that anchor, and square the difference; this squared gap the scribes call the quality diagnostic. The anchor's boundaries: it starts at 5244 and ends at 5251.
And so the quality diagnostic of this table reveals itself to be 13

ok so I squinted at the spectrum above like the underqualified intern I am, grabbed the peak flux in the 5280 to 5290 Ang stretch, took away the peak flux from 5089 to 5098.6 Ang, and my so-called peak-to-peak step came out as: 0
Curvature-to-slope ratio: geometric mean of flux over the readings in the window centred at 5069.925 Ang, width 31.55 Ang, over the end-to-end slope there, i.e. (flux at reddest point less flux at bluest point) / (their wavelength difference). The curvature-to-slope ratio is -499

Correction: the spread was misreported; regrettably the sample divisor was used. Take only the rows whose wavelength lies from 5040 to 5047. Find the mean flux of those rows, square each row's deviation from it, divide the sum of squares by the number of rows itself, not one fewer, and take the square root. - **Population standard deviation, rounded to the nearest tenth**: 2.2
